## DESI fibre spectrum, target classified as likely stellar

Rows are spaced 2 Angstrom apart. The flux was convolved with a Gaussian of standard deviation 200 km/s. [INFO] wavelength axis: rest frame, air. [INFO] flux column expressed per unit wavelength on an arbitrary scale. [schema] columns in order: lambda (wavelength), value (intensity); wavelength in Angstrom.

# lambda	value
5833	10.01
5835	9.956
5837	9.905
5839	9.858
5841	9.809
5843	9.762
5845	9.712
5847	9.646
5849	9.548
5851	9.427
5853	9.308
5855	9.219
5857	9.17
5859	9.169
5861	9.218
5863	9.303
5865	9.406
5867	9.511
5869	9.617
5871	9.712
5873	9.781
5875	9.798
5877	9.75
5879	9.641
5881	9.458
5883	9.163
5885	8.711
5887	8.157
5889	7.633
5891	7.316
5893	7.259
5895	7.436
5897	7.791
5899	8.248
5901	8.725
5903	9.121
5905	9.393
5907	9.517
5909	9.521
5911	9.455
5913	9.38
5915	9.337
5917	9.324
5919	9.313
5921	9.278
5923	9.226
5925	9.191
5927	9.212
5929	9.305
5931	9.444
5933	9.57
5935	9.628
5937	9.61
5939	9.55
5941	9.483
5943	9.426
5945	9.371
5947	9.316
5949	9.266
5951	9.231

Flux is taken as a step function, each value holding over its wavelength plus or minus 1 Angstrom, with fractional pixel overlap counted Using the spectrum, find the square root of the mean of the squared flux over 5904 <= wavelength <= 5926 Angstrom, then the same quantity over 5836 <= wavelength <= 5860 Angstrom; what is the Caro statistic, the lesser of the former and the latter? 9.36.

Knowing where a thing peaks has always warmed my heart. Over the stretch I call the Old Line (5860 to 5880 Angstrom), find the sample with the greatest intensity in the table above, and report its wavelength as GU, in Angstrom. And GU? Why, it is 5875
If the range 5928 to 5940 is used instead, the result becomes 5935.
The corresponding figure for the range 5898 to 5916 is 5909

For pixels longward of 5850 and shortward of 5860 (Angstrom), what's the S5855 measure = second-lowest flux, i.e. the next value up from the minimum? 9.17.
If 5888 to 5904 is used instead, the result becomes 7.316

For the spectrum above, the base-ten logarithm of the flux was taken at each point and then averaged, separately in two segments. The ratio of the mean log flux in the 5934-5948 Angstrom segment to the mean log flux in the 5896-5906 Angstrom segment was 1.04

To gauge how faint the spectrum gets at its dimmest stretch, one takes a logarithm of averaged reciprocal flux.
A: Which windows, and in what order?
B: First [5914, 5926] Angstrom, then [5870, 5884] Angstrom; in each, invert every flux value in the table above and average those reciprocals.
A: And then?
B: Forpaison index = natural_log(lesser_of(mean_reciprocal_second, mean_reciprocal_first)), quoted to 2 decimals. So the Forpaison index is -2.26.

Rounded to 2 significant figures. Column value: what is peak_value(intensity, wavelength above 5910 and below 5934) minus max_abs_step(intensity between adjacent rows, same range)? 9.4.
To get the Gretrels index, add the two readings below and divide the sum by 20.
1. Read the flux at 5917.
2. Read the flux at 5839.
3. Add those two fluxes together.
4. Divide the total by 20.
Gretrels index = 0.96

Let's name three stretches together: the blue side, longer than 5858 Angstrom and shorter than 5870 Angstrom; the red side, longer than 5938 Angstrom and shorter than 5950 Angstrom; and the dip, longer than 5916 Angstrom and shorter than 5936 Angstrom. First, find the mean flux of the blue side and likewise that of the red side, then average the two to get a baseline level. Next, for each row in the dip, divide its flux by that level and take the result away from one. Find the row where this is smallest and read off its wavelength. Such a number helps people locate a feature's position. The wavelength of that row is 5935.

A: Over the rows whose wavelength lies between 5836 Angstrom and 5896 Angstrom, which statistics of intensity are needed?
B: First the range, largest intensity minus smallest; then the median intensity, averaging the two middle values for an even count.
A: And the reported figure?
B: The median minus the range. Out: 6.8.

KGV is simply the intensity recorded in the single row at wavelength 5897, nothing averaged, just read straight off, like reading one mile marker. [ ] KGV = 7.791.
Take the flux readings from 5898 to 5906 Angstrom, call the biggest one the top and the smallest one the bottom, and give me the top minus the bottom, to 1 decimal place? 1.1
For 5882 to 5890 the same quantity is 1.5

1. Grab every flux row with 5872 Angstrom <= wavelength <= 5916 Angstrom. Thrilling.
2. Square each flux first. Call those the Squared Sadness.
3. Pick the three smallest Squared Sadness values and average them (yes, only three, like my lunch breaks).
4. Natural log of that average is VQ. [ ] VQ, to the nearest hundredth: 3.99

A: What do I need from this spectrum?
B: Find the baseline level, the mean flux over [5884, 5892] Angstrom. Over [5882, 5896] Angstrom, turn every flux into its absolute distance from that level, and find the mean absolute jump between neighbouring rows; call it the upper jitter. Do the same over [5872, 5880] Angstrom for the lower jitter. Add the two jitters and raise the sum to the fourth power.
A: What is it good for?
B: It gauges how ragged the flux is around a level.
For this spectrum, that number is 0.013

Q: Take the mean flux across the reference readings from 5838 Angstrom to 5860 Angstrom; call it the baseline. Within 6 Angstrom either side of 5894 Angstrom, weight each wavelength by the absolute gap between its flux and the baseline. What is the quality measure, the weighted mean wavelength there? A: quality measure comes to 5893.6 Angstrom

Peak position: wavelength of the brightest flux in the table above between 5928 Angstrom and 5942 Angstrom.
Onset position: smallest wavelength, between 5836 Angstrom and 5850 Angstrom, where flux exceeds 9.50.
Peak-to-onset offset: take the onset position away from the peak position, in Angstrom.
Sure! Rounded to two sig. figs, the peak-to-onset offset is 98 Angstrom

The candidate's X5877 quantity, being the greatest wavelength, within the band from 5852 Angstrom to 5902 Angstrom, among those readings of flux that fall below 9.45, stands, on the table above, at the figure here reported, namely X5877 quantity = 5901 Angstrom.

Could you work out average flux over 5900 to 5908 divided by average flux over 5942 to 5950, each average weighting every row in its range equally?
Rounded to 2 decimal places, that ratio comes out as 0.98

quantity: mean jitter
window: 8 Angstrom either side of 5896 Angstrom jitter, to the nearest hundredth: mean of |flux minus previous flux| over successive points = 0.32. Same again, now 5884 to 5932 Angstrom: 0.19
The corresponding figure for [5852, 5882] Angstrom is 0.08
